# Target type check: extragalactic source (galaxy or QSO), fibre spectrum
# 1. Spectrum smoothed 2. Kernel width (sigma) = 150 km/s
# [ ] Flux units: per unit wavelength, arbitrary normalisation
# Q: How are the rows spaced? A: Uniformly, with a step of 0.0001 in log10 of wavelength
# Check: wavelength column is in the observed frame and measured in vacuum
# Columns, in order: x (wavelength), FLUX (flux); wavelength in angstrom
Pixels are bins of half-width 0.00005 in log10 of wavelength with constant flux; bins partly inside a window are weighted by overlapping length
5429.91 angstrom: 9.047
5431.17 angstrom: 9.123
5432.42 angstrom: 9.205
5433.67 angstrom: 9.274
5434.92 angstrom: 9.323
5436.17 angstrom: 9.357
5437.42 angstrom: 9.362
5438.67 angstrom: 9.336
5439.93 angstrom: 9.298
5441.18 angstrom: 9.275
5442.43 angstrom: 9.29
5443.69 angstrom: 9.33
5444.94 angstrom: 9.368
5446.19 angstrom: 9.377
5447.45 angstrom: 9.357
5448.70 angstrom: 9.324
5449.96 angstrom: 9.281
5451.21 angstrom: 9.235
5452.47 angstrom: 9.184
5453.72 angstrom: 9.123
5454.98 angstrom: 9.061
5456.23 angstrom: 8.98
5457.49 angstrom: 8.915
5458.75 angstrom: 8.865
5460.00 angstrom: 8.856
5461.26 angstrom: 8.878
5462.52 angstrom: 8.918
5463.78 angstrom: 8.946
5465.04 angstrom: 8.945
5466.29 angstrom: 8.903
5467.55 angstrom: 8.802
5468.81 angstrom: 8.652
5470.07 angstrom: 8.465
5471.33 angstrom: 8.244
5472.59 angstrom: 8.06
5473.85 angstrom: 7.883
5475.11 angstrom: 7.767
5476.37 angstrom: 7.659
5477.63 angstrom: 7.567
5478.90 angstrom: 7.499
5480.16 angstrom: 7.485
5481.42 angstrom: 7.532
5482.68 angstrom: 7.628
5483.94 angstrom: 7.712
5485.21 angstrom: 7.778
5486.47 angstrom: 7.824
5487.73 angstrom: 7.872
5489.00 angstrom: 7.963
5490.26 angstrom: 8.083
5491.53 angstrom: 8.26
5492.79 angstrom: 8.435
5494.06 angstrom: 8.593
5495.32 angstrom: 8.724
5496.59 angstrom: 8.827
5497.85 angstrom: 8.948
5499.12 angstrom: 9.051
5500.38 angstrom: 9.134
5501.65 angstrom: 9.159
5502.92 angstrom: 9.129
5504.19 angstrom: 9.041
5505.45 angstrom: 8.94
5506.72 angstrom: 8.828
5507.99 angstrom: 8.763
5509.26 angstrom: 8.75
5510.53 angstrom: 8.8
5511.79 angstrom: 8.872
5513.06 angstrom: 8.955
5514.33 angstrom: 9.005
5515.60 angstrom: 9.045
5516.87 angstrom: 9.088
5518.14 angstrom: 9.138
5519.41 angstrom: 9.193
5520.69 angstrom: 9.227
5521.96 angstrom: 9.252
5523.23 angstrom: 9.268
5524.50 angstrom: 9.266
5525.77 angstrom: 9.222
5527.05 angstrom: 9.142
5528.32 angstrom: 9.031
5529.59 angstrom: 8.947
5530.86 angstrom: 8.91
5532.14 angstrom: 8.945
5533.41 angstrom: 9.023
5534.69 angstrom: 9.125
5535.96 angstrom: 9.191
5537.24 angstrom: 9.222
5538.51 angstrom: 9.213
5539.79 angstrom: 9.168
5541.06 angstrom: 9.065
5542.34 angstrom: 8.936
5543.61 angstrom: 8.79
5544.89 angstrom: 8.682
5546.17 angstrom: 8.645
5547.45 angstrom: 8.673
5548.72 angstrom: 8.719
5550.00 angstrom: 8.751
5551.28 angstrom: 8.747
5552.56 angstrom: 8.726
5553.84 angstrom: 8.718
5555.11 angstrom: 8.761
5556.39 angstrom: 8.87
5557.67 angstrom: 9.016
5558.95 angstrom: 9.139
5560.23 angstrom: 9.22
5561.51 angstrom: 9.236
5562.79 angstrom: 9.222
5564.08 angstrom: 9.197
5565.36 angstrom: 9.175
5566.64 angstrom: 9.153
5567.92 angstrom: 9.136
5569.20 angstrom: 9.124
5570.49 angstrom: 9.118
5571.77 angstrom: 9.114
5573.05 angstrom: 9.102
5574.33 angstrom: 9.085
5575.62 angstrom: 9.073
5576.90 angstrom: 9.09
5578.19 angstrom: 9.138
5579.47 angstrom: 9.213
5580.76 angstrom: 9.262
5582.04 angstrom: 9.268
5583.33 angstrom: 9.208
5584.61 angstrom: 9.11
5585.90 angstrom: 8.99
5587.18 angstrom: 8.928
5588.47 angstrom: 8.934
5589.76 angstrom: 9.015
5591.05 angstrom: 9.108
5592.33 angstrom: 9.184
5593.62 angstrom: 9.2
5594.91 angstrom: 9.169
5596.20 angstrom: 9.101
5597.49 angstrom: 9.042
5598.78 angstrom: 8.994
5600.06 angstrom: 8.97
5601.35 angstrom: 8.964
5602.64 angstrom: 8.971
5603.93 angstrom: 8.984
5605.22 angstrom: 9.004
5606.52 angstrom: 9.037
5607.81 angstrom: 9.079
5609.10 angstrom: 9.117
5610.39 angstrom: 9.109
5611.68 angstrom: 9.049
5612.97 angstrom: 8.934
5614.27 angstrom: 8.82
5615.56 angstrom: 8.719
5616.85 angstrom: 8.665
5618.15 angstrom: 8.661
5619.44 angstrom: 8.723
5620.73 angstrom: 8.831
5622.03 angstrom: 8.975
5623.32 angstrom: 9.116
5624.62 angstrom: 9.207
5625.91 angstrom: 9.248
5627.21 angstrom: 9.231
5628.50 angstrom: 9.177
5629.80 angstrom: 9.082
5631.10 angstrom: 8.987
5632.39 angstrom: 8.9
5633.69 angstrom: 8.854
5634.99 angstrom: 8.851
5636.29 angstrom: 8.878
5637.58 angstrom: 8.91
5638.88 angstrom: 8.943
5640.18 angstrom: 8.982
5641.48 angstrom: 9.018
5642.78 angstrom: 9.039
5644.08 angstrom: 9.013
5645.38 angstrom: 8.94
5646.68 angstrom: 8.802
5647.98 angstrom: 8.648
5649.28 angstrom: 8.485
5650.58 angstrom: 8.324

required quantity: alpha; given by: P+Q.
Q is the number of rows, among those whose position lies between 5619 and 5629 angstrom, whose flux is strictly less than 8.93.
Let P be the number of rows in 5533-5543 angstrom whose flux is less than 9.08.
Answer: 5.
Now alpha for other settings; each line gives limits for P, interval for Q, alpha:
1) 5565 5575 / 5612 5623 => 6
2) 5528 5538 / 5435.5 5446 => 5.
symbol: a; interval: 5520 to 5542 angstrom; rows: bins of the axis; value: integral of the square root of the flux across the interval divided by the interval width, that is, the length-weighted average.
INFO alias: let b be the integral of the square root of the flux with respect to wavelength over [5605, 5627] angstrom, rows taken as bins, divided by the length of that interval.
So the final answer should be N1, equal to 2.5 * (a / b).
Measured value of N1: 2.52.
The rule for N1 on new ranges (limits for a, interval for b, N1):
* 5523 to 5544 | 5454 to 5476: 2.56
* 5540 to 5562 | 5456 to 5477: 2.55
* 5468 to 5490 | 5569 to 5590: 2.32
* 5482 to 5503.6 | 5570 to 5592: 2.40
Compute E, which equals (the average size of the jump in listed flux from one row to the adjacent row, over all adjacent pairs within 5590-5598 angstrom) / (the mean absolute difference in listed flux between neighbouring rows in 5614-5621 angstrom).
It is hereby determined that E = 0.76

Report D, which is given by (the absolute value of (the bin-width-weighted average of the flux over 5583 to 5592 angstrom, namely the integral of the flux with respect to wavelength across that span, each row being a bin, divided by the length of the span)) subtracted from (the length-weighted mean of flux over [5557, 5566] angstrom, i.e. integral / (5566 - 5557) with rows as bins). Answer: 0.1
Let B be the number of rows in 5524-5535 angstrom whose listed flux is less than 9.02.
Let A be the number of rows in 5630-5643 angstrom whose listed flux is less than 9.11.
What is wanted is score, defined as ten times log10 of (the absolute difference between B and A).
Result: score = 8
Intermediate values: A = 10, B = 3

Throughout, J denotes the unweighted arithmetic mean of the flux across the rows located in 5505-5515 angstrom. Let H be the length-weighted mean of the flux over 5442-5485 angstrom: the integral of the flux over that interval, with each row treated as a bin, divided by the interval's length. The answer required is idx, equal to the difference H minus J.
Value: -0.26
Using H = 8.61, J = 8.86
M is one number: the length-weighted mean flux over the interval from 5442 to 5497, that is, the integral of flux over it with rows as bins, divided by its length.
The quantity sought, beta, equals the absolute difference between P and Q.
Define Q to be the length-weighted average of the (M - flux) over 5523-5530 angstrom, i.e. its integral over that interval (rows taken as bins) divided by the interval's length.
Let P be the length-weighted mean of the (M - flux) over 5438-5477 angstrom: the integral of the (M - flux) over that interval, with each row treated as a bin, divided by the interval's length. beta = 0.26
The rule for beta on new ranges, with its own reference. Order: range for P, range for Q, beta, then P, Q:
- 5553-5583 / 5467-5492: 1.17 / -0.58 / 0.59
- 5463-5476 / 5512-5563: 0.55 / 0.07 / -0.48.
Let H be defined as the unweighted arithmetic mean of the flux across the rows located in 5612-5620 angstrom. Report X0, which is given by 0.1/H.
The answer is 0.0114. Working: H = 8.75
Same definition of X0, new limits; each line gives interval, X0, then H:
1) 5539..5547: 0.0113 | 8.88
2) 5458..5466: 0.0112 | 8.90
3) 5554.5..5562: 0.0111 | 9.04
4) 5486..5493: 0.0124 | 8.07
